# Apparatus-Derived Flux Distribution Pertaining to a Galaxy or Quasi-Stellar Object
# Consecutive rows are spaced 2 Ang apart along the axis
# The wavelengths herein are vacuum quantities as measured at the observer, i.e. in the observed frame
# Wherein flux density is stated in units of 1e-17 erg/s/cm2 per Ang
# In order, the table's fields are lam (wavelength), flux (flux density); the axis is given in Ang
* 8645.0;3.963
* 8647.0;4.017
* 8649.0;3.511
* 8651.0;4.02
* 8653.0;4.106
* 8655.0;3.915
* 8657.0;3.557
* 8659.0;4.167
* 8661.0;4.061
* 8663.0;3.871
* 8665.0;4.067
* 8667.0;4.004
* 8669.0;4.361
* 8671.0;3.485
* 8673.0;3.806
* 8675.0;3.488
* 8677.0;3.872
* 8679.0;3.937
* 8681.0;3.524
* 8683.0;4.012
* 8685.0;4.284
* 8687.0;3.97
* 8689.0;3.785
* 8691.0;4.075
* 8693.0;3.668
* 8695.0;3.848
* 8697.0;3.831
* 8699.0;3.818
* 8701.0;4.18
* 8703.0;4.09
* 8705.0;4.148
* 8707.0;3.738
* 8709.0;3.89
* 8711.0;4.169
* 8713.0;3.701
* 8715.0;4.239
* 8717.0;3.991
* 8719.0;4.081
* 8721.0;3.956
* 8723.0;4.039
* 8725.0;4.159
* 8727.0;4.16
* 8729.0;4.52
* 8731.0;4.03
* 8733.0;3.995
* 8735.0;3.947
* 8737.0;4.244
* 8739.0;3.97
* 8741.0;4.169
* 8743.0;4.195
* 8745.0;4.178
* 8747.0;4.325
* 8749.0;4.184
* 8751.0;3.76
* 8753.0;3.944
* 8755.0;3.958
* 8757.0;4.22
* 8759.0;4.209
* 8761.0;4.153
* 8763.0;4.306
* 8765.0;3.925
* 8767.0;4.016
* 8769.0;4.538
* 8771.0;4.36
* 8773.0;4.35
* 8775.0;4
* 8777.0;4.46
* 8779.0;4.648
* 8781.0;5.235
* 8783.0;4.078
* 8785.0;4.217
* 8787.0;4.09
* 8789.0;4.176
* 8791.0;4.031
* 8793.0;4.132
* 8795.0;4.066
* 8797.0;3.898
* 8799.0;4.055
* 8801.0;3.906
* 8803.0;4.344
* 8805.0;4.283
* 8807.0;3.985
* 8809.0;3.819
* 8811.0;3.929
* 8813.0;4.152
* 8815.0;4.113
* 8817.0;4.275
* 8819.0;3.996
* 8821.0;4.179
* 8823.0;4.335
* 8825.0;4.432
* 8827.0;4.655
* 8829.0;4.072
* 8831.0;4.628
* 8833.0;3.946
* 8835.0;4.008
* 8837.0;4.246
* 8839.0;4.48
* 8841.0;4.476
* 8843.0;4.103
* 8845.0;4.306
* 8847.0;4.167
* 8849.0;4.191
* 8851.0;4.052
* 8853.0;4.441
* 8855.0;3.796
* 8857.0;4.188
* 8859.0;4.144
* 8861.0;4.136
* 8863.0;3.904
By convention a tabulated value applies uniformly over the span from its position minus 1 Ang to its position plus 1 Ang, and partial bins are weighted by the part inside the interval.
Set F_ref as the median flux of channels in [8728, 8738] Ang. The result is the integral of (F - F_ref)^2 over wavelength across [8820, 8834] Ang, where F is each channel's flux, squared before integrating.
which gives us 2.07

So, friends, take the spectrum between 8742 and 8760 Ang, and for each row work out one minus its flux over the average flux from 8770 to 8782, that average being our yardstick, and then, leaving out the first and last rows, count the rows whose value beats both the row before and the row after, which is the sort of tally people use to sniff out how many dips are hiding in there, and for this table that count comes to 2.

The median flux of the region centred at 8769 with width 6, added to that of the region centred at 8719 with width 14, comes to 8.4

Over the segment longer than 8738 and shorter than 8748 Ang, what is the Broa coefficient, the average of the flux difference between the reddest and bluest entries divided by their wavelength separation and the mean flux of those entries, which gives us 2.11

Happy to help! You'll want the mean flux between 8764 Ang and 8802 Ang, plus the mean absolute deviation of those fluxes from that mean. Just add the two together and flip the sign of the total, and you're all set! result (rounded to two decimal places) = -4.46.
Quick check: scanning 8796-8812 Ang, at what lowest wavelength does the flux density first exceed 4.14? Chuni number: 8803.0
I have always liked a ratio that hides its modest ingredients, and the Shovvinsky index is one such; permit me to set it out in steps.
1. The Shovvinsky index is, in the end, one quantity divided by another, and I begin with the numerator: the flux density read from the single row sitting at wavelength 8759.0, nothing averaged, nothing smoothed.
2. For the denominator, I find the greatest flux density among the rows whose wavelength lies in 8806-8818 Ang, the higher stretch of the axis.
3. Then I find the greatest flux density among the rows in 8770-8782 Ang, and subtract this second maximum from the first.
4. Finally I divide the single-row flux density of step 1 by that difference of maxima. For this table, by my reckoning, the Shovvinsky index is -4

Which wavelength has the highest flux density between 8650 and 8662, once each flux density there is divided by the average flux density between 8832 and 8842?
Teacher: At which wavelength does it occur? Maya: 8659.0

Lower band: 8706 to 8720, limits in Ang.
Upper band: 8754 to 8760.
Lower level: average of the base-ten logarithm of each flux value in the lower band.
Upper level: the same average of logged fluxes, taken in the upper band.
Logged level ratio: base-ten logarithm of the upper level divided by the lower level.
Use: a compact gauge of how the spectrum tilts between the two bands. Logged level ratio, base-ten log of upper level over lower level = 0.012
